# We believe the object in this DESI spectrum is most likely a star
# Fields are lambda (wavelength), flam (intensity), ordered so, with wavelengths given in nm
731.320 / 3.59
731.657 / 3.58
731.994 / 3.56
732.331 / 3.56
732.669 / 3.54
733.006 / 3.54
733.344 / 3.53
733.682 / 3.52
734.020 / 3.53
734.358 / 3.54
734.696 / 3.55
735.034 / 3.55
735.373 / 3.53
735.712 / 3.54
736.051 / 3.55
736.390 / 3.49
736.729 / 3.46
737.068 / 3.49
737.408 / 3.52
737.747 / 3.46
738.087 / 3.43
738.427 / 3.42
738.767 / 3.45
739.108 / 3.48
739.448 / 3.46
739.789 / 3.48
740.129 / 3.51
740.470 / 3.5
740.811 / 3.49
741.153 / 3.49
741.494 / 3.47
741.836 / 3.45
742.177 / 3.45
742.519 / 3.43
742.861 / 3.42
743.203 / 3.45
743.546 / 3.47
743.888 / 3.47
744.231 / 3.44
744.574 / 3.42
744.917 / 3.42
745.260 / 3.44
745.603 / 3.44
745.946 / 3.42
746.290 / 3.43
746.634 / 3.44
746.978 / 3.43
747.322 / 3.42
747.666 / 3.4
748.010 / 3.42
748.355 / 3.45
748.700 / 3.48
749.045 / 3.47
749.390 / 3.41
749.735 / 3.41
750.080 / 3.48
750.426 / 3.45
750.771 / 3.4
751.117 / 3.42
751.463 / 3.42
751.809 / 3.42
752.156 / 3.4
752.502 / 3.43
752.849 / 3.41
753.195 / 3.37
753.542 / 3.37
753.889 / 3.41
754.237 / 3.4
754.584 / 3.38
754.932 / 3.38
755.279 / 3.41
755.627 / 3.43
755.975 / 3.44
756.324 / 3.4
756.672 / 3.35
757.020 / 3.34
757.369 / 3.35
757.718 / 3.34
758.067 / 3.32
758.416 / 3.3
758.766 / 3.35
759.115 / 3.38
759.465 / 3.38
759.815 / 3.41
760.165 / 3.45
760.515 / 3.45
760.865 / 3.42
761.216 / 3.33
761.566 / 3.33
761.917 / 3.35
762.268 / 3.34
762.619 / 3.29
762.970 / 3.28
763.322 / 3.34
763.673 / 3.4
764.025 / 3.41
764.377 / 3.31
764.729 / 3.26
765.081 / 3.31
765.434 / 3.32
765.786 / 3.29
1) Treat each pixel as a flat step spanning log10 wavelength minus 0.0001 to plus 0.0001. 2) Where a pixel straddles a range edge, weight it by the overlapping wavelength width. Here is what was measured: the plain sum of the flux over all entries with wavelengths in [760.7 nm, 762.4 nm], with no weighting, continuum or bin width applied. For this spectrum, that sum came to 16.8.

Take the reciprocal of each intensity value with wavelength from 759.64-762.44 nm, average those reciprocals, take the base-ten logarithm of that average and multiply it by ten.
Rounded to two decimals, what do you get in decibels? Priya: -5.29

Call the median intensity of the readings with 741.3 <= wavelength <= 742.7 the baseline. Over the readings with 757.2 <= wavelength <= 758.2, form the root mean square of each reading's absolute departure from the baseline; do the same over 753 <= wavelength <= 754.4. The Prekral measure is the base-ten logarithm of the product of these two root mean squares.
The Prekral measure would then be -2.13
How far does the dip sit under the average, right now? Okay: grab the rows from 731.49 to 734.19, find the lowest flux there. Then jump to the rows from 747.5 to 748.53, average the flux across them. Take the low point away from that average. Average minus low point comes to -0.10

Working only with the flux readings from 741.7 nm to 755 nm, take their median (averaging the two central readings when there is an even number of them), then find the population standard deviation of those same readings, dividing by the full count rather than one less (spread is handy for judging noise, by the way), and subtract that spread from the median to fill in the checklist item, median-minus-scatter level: 3.392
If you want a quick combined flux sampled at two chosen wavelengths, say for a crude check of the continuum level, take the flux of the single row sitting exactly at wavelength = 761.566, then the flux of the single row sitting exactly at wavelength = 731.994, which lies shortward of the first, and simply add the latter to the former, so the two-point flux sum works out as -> 6.89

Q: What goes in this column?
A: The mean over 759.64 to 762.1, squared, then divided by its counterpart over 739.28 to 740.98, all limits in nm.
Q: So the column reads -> 3.30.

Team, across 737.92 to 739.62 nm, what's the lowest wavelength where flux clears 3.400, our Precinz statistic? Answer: 738.087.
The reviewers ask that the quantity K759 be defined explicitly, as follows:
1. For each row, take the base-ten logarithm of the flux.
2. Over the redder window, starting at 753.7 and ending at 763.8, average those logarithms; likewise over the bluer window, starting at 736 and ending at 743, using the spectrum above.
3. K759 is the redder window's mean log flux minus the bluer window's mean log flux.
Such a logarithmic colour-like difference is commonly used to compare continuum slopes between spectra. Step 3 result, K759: -0.013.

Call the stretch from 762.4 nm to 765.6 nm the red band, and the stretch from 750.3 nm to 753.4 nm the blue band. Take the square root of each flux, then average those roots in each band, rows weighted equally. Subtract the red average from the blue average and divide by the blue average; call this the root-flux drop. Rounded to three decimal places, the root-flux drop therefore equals 0.013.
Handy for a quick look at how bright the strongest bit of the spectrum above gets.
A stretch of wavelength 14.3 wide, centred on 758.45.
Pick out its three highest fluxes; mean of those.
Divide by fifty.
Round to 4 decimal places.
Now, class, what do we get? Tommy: 0.0689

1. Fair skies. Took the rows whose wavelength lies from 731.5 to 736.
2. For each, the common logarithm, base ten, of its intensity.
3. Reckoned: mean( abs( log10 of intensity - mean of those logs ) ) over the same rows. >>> 0.0015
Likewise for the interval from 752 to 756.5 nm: 0.0023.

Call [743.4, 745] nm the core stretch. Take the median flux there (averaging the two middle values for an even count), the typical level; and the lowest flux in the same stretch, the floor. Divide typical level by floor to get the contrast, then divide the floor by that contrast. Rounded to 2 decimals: 3.40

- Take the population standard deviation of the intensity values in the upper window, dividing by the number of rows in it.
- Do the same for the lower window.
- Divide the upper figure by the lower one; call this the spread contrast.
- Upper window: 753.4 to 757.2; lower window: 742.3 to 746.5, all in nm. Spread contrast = 1.7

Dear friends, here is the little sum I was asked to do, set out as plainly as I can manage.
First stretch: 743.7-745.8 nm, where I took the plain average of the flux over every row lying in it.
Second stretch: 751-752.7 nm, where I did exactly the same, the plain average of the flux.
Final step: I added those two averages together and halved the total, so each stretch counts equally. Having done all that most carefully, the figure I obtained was 3.43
